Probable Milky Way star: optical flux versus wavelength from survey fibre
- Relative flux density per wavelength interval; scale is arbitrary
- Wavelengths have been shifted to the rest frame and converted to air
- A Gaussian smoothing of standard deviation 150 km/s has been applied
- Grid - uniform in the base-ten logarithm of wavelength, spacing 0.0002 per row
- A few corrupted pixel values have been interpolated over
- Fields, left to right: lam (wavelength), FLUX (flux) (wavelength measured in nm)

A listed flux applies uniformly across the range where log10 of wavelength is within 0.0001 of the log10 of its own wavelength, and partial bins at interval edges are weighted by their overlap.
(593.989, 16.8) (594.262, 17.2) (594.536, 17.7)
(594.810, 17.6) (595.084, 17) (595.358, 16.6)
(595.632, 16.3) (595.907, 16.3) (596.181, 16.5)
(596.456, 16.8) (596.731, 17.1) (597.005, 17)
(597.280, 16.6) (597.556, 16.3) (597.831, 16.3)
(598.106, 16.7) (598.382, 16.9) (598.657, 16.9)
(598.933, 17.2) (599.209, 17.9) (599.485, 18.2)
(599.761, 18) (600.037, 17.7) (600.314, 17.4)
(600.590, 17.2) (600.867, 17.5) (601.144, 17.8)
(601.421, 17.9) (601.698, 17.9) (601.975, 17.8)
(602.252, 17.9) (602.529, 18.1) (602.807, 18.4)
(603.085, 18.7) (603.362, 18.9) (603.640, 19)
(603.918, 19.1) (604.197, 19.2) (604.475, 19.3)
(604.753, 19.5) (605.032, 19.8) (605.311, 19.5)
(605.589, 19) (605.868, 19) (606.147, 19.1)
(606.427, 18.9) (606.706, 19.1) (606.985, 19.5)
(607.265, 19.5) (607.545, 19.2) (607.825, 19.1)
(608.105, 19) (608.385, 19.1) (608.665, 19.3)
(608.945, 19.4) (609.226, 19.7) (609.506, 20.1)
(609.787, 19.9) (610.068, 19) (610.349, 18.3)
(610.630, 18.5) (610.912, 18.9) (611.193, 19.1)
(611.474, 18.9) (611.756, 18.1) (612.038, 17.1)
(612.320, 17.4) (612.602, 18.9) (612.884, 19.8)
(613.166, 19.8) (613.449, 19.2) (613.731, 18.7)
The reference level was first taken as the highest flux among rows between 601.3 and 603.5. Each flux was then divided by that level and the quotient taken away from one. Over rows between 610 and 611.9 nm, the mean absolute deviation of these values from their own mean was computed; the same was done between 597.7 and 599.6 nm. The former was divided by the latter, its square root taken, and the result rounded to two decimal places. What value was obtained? 0.80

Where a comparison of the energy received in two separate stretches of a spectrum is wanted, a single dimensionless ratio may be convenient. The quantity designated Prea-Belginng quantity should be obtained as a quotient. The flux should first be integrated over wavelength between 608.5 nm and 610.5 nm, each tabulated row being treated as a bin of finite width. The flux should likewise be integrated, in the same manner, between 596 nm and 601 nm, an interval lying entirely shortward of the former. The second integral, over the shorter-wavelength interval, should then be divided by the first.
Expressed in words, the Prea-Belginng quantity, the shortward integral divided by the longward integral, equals 2.2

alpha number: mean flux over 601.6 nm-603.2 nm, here 18.1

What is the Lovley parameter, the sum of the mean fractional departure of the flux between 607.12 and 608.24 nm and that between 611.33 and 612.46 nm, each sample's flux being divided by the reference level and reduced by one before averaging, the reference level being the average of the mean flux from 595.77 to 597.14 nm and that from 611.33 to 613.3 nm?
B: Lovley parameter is 0.10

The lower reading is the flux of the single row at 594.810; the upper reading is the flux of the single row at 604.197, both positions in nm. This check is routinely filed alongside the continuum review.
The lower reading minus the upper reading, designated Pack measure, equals -1.6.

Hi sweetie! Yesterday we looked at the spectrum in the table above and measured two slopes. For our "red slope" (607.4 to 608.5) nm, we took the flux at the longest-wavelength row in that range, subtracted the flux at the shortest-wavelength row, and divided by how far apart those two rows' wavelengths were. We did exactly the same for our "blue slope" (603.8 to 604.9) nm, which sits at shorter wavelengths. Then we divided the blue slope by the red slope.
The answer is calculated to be -4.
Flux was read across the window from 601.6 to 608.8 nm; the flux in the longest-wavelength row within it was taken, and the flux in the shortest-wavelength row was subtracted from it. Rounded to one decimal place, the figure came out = 1.4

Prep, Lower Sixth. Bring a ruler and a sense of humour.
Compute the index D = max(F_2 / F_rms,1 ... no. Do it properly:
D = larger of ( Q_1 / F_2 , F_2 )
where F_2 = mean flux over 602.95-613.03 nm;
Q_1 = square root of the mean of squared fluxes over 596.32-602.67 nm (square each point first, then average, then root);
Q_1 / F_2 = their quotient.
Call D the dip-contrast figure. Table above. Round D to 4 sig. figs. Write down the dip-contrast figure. 19.05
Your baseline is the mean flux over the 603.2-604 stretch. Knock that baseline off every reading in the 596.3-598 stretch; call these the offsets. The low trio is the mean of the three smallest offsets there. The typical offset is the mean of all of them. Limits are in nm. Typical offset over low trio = 0.89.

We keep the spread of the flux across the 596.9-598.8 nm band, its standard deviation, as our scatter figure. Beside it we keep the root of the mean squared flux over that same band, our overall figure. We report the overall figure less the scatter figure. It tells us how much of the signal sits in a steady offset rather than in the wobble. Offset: 16.4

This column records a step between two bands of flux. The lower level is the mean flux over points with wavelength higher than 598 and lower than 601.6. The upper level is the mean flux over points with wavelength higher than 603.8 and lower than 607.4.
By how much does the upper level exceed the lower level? 1.8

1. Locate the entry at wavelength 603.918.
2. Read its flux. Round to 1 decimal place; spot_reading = 19.1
